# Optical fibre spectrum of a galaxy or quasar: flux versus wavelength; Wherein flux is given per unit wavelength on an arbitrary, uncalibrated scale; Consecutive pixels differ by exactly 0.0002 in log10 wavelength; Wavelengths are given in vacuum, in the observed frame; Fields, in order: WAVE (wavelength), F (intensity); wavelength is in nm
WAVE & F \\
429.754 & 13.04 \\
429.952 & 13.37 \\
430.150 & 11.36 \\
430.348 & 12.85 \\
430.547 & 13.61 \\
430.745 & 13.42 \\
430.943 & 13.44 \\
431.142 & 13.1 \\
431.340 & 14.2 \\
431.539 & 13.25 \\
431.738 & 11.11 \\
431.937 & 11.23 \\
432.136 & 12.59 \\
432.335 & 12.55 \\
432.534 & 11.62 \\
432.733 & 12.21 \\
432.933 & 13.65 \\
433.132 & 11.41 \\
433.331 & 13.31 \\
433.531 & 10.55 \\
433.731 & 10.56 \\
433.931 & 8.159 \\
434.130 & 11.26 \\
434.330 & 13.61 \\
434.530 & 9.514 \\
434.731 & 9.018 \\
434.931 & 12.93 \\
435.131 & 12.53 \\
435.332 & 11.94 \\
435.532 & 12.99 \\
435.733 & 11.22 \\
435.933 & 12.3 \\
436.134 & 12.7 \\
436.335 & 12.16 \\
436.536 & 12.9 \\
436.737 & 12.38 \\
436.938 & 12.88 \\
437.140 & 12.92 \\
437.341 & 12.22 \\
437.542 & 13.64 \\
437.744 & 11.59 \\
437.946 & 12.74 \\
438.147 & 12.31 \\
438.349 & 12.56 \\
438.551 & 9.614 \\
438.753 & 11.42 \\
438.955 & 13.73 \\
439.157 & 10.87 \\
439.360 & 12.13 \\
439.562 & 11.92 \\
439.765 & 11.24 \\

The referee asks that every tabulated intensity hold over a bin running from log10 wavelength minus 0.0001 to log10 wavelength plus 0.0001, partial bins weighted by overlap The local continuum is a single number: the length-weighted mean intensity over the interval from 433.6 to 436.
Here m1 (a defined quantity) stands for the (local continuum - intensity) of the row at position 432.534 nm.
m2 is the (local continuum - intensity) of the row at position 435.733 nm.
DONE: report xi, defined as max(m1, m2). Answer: 0.1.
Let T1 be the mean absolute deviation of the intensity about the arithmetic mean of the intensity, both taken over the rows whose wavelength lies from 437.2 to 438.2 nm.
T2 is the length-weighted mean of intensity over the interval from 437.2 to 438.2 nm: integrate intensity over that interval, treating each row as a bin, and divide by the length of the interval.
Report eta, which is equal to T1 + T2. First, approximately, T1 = 0.6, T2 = 12.5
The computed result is 13.1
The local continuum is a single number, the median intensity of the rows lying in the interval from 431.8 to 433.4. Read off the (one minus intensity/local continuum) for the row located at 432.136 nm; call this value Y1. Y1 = -0.02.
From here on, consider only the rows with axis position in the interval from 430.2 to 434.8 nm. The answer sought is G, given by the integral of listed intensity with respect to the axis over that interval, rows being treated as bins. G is 55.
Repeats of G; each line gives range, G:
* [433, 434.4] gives 16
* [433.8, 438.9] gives 61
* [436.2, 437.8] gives 20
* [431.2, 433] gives 22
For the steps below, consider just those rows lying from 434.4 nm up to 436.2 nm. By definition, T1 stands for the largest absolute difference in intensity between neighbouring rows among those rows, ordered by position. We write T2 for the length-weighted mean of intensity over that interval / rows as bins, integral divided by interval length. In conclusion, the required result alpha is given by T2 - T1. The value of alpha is 7.8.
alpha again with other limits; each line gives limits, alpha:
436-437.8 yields 10.6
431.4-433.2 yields 10.0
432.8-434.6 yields 7.3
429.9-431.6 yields 11.2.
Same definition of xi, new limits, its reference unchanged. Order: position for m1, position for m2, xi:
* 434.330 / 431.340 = -2.3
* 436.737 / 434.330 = -1.1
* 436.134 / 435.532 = -1.4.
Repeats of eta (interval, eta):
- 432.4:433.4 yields 13.3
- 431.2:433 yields 13.3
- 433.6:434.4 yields 12.3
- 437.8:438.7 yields 12.9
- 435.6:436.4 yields 12.6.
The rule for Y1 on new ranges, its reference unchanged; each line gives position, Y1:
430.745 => -0.08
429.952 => -0.08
